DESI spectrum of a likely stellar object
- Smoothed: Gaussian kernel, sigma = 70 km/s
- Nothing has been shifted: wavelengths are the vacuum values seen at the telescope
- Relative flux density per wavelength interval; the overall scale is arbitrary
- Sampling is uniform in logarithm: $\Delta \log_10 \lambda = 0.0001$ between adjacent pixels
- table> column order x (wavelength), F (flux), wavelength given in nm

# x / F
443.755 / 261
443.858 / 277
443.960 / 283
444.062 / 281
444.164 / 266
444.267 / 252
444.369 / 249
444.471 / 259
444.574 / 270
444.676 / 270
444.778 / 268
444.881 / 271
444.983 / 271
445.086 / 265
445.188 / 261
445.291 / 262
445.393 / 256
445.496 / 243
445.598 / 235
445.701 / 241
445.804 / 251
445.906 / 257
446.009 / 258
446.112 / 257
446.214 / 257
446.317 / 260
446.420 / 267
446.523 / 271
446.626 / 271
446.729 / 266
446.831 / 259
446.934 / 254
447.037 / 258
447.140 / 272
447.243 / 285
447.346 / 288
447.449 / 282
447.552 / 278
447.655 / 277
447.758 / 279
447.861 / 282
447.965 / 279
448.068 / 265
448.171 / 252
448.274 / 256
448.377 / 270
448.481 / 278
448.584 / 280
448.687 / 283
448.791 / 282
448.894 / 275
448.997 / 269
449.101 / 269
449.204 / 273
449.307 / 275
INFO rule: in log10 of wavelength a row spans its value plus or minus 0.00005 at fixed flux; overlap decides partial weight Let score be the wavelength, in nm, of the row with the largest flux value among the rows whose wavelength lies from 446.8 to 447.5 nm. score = 447.346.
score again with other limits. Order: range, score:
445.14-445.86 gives 445.291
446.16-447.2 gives 447.140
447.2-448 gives 447.346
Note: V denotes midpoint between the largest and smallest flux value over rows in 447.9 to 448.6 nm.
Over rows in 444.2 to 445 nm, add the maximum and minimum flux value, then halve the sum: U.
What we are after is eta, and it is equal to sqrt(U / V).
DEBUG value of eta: 0.99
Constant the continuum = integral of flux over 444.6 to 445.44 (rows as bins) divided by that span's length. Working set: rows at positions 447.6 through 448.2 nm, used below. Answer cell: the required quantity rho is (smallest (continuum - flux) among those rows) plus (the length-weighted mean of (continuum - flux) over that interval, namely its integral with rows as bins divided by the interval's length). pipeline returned -23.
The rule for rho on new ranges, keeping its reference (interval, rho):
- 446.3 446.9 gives -5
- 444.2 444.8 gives 1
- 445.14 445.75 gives 20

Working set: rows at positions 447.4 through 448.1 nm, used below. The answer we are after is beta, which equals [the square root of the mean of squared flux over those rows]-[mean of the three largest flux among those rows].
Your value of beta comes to -3.5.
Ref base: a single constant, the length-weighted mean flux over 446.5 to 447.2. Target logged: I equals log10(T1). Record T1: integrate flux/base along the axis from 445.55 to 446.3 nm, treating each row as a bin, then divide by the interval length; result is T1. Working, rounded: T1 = 0.95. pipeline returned -0.022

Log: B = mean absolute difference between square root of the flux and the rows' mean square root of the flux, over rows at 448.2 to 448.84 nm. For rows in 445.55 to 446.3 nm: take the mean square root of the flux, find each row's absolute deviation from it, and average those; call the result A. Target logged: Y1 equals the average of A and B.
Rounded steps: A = 0.23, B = 0.24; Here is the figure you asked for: 0.237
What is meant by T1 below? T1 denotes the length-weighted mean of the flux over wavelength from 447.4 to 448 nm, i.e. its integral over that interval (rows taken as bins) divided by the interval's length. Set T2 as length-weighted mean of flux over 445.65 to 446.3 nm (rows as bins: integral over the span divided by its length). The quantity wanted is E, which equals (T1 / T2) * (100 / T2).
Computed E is 0.433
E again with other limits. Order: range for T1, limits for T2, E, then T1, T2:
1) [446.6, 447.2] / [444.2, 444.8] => 0.386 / 264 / 261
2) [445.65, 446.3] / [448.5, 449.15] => 0.332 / 254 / 276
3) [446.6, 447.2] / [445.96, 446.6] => 0.384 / 264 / 262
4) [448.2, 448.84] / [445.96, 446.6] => 0.399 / 274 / 262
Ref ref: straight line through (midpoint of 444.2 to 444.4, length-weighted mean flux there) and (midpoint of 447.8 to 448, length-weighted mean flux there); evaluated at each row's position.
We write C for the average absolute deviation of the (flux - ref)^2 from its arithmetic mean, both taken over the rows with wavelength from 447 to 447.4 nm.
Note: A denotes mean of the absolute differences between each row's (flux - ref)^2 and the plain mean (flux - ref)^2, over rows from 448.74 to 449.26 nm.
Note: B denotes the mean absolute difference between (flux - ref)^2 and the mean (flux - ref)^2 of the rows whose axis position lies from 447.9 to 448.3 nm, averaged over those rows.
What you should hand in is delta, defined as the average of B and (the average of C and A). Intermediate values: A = 125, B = 331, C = 67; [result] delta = 214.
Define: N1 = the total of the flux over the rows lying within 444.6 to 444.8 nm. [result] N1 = 538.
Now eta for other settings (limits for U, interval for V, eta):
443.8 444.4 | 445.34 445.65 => 1.04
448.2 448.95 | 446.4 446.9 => 1.01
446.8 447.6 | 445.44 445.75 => 1.06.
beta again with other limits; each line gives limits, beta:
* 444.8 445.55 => -7.6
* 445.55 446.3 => -6.3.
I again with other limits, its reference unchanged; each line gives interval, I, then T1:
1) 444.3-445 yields 0.001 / 1.00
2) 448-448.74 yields 0.008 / 1.02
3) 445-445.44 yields -0.004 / 0.99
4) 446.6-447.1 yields -0.005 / 0.99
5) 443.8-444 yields 0.022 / 1.05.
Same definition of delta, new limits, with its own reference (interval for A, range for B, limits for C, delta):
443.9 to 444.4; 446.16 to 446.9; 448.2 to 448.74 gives 193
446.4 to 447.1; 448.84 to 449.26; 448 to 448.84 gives 134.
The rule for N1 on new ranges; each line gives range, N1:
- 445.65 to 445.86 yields 492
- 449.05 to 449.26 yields 542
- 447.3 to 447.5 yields 570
